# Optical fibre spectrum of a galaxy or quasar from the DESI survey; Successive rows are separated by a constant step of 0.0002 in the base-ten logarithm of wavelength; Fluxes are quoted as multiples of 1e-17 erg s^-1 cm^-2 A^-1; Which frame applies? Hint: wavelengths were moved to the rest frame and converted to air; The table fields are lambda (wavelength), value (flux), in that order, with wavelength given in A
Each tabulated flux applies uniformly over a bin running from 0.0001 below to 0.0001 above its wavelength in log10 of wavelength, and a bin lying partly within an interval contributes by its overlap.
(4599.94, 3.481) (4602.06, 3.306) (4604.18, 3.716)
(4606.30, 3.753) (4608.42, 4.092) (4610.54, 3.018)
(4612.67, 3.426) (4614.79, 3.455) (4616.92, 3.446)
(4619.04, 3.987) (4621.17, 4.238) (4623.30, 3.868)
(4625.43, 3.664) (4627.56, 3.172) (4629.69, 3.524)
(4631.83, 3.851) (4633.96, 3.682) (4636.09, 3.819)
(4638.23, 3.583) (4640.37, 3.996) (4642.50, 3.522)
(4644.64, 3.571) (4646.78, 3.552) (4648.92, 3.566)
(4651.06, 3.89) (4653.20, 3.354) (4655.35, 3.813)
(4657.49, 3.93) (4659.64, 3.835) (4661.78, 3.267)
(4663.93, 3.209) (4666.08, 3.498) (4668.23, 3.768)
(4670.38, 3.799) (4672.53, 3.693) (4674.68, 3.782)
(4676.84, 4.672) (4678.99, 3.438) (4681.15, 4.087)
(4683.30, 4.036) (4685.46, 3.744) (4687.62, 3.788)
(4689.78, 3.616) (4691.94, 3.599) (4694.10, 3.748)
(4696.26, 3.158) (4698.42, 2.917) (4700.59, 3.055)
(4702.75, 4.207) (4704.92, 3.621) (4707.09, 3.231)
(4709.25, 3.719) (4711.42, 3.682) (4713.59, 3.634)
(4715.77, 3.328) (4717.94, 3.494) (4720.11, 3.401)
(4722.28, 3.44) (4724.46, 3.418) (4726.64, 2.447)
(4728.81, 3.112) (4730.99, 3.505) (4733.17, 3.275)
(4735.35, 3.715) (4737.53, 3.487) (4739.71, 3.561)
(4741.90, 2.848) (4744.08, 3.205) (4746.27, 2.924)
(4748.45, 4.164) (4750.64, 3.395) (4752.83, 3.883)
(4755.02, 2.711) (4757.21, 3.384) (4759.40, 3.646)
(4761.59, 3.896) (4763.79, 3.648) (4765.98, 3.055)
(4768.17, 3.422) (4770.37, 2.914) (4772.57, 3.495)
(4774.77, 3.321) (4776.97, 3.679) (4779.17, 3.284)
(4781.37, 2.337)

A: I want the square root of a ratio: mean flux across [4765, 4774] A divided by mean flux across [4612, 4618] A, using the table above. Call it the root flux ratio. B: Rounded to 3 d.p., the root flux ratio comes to 0.967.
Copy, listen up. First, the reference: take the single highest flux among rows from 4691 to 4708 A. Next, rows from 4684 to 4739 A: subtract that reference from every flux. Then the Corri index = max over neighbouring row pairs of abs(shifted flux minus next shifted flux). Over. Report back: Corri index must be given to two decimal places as 1.15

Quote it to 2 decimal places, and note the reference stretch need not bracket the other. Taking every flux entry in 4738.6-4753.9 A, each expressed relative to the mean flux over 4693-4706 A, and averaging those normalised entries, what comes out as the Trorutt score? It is 0.99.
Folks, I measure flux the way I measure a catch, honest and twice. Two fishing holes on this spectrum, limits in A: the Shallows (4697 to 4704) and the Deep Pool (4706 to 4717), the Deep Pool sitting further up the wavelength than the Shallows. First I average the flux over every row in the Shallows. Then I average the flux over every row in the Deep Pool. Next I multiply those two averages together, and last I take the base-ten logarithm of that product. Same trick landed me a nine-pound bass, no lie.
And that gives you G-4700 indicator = 1.08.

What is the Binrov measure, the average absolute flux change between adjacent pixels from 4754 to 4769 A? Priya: 0.40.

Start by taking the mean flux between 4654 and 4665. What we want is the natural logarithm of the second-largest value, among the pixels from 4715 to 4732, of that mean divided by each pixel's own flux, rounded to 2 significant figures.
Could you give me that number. 0.15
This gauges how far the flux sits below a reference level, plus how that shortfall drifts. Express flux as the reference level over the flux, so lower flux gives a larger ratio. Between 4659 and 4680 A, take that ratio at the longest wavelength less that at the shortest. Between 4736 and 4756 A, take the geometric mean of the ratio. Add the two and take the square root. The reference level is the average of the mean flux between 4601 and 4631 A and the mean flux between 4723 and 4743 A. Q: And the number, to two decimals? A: 1.07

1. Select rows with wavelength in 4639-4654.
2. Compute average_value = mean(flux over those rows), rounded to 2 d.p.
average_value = 3.64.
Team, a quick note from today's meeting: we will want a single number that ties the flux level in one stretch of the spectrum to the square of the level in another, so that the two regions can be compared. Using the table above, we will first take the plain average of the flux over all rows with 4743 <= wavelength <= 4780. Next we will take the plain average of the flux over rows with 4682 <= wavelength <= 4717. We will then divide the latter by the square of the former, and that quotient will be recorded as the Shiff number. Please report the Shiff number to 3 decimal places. 0.306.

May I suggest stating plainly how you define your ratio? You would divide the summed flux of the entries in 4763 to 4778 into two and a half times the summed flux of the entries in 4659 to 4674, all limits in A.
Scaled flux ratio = 2.66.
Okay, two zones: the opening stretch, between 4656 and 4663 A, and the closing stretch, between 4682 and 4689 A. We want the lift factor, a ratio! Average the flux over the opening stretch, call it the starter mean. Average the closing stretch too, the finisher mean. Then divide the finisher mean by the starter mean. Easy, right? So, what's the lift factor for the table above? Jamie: 1.05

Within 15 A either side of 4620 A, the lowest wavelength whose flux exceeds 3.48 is 4606.30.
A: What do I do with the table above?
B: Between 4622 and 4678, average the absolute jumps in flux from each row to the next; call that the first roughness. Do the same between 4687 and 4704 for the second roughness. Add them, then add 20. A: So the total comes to 20.6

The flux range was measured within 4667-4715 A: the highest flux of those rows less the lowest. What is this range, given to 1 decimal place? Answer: 1.8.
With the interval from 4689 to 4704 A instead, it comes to 1.3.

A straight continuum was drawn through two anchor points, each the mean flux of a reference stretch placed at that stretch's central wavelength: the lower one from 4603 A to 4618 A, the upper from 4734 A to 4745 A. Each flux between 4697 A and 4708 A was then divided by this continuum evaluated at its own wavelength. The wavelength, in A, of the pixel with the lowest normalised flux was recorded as 4698.42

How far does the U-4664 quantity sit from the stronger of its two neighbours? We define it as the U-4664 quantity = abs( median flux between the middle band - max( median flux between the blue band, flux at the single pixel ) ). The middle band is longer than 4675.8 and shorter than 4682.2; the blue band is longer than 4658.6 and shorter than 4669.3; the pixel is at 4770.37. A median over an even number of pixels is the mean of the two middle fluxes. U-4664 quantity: 0.6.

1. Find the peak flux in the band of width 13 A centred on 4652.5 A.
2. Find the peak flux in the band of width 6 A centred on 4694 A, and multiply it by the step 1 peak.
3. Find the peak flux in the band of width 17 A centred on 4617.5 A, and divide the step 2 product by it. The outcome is 3.48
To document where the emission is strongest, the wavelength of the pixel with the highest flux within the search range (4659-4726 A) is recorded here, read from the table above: 4676.84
